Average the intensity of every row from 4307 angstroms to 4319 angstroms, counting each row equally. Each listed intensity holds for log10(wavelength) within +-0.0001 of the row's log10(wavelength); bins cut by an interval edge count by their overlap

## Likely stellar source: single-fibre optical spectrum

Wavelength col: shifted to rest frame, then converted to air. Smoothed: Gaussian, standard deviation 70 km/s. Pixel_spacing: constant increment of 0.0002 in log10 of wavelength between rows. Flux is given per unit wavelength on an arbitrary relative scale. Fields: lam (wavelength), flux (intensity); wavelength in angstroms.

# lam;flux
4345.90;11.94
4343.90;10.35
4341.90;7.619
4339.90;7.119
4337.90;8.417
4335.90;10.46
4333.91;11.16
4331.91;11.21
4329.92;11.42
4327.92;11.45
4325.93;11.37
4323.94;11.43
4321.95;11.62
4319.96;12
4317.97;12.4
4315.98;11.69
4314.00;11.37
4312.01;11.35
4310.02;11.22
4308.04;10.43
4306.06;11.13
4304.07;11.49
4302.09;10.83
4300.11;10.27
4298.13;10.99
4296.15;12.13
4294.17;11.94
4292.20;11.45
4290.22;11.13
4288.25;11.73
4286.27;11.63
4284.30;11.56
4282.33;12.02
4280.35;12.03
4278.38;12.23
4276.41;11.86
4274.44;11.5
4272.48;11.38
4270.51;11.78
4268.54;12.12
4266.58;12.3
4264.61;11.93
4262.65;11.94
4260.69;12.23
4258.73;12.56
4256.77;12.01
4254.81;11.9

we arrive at 11.4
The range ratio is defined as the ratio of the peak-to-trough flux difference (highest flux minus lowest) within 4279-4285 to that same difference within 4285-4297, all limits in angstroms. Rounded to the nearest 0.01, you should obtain 0.47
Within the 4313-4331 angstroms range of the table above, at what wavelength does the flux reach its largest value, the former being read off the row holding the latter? 4317.97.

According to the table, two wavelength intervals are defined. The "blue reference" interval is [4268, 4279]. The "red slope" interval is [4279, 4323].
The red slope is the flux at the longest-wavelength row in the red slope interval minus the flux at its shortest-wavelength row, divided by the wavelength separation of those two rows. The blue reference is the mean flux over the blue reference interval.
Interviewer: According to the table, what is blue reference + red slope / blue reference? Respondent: 11.8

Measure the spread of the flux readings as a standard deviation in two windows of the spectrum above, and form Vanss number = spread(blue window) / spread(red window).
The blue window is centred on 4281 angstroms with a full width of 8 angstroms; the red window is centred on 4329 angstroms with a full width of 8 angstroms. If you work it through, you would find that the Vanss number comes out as 2.7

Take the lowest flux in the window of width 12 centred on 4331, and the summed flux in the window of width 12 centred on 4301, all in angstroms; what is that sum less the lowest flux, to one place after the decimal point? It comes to 56.4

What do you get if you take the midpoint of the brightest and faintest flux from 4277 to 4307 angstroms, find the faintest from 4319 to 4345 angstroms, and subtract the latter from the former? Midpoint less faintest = 4.1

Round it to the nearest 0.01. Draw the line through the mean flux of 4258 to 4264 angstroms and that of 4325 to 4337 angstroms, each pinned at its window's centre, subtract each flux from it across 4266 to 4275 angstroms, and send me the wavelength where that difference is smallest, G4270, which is 4266.58 angstroms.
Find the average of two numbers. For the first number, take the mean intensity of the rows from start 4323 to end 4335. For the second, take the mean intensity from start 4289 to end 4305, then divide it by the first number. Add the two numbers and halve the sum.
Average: 6.17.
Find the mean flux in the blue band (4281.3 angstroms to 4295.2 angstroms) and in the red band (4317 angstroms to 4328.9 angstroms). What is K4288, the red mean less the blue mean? 0.1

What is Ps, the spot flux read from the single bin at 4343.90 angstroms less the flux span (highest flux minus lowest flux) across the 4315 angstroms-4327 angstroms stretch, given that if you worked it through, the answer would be 9.3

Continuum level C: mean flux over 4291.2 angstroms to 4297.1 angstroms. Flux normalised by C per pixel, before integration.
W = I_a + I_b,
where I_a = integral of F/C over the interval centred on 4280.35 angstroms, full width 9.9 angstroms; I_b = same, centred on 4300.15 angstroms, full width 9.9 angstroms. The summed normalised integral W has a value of 19.3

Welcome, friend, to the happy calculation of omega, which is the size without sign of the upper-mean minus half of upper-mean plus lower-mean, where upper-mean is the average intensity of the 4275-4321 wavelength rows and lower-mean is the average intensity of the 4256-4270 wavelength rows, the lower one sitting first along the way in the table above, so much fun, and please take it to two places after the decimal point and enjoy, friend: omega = 0.32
